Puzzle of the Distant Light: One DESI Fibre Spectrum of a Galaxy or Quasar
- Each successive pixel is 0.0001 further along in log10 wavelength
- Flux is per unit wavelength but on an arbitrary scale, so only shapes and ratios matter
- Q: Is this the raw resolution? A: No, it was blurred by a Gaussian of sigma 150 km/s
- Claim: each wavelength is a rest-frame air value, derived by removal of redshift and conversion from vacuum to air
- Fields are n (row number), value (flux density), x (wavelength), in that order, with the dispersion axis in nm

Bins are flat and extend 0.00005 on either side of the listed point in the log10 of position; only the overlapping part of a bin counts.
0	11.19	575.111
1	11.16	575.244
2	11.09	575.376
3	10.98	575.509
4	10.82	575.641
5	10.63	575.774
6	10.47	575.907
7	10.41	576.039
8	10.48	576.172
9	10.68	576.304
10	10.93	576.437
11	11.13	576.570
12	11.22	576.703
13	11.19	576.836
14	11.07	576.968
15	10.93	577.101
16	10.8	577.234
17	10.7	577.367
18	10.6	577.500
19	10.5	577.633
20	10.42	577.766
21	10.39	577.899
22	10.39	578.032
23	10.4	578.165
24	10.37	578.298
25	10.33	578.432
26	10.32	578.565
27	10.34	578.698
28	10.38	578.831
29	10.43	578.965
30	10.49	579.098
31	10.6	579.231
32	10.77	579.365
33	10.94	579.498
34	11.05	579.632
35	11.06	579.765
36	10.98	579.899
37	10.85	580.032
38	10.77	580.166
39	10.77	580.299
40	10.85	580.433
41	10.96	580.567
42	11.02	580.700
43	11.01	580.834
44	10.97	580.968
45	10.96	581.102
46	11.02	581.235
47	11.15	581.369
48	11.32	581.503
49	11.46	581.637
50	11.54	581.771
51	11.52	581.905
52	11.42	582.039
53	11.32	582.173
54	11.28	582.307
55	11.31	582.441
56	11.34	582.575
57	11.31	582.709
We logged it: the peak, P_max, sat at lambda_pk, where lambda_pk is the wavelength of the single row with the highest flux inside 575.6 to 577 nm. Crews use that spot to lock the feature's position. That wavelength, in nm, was 576.703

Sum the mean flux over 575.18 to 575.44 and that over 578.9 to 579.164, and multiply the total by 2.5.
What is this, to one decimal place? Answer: 54.0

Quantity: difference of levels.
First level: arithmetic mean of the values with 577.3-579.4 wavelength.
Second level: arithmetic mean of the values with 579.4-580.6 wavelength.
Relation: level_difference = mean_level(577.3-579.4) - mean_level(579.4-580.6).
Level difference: -0.45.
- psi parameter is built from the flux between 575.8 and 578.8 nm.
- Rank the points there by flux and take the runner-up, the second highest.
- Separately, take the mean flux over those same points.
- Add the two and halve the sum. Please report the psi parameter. 10.9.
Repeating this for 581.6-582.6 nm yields 11.5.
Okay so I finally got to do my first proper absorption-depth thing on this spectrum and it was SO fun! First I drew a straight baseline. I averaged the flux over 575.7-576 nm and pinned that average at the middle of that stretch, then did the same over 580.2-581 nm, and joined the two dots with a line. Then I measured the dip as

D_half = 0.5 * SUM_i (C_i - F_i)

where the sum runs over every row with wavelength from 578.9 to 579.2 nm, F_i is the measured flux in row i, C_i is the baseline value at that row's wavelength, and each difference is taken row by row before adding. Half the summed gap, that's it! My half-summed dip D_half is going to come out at 0.3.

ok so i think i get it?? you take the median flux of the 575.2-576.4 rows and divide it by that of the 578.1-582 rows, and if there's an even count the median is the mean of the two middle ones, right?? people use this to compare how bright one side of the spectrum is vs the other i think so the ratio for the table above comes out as 0.976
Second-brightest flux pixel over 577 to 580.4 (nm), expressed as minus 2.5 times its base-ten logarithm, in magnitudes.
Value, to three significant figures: -2.61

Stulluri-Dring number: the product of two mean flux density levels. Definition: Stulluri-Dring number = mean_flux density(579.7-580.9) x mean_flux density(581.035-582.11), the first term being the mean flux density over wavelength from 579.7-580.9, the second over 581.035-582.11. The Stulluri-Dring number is 123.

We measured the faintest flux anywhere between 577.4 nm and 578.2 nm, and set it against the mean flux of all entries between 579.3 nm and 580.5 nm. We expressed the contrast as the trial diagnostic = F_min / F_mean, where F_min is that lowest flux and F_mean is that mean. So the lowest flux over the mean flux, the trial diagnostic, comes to 0.95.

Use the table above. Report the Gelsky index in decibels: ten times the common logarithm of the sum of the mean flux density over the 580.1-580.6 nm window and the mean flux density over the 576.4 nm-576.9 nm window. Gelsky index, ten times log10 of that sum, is 13.4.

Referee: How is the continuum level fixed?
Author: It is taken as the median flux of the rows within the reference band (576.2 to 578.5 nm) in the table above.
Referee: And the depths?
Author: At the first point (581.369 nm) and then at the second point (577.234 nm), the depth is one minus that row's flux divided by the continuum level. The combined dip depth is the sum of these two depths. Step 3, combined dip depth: -0.055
